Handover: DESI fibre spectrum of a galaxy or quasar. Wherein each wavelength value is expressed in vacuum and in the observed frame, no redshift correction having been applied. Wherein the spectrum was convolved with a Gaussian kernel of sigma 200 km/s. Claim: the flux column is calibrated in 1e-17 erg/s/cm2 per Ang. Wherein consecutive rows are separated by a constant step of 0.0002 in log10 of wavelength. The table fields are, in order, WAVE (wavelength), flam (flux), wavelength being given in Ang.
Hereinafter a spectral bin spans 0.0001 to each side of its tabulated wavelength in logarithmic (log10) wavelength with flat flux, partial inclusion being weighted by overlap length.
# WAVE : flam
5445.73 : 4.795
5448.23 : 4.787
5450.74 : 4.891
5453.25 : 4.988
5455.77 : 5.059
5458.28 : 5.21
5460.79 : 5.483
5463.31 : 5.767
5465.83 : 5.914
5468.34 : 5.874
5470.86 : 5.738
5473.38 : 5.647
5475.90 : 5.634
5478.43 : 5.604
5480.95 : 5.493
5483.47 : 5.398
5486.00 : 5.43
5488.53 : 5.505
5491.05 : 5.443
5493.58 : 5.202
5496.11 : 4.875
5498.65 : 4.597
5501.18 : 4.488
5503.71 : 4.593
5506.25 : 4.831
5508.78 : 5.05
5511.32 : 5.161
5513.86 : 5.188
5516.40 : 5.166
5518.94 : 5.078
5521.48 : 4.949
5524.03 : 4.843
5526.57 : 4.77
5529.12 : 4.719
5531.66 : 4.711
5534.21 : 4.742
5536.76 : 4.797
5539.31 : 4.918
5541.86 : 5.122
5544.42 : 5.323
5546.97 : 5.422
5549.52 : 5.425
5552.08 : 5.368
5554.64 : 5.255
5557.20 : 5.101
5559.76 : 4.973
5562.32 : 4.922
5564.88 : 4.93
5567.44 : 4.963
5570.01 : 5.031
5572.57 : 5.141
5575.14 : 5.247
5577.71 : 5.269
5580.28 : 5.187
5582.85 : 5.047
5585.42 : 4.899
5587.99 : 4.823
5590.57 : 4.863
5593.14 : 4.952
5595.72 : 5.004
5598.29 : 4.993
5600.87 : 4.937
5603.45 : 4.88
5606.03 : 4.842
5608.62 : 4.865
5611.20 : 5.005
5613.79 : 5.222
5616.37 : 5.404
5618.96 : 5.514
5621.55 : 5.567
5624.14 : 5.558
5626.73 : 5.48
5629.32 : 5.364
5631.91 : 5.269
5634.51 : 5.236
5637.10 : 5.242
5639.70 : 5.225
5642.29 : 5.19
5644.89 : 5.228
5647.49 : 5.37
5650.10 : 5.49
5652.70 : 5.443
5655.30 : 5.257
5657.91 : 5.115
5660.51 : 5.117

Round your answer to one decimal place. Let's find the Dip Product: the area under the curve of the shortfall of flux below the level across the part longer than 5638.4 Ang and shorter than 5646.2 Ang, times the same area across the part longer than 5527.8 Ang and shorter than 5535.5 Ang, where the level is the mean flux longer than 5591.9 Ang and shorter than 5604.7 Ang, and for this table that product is -3.6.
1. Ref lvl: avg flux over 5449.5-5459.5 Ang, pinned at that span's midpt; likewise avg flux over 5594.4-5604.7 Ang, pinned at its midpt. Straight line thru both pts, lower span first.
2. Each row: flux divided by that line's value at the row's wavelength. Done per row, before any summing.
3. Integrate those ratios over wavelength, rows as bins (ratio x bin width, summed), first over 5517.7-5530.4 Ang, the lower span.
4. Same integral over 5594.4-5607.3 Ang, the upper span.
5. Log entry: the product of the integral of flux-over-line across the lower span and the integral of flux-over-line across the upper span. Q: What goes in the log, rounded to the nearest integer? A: 159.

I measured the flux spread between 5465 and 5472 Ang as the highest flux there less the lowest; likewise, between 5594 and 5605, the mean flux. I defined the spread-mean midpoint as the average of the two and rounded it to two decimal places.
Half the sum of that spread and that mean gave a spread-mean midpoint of 2.56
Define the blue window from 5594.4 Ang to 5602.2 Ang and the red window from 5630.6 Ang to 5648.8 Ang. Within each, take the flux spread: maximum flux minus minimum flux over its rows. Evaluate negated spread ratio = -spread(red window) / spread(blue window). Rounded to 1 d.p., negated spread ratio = -2.7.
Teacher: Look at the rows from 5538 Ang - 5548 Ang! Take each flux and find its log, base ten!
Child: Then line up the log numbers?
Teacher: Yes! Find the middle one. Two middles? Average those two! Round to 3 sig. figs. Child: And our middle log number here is 0.718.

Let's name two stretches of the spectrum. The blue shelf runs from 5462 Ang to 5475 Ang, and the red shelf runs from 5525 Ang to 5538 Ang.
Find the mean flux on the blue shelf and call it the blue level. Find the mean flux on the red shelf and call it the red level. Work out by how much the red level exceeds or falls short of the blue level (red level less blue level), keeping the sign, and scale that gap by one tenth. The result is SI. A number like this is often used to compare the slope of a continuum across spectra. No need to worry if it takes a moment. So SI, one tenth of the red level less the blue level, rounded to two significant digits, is -0.10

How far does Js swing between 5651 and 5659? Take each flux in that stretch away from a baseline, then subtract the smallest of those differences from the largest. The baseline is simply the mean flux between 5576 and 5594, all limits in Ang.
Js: 0.33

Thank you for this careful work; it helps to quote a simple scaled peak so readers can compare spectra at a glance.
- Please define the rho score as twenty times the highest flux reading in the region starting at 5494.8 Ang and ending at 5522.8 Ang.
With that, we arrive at 104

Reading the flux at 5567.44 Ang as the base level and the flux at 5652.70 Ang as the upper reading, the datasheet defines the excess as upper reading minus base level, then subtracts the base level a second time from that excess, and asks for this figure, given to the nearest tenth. -4.5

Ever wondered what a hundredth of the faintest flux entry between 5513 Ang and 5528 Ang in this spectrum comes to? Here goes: 0.048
